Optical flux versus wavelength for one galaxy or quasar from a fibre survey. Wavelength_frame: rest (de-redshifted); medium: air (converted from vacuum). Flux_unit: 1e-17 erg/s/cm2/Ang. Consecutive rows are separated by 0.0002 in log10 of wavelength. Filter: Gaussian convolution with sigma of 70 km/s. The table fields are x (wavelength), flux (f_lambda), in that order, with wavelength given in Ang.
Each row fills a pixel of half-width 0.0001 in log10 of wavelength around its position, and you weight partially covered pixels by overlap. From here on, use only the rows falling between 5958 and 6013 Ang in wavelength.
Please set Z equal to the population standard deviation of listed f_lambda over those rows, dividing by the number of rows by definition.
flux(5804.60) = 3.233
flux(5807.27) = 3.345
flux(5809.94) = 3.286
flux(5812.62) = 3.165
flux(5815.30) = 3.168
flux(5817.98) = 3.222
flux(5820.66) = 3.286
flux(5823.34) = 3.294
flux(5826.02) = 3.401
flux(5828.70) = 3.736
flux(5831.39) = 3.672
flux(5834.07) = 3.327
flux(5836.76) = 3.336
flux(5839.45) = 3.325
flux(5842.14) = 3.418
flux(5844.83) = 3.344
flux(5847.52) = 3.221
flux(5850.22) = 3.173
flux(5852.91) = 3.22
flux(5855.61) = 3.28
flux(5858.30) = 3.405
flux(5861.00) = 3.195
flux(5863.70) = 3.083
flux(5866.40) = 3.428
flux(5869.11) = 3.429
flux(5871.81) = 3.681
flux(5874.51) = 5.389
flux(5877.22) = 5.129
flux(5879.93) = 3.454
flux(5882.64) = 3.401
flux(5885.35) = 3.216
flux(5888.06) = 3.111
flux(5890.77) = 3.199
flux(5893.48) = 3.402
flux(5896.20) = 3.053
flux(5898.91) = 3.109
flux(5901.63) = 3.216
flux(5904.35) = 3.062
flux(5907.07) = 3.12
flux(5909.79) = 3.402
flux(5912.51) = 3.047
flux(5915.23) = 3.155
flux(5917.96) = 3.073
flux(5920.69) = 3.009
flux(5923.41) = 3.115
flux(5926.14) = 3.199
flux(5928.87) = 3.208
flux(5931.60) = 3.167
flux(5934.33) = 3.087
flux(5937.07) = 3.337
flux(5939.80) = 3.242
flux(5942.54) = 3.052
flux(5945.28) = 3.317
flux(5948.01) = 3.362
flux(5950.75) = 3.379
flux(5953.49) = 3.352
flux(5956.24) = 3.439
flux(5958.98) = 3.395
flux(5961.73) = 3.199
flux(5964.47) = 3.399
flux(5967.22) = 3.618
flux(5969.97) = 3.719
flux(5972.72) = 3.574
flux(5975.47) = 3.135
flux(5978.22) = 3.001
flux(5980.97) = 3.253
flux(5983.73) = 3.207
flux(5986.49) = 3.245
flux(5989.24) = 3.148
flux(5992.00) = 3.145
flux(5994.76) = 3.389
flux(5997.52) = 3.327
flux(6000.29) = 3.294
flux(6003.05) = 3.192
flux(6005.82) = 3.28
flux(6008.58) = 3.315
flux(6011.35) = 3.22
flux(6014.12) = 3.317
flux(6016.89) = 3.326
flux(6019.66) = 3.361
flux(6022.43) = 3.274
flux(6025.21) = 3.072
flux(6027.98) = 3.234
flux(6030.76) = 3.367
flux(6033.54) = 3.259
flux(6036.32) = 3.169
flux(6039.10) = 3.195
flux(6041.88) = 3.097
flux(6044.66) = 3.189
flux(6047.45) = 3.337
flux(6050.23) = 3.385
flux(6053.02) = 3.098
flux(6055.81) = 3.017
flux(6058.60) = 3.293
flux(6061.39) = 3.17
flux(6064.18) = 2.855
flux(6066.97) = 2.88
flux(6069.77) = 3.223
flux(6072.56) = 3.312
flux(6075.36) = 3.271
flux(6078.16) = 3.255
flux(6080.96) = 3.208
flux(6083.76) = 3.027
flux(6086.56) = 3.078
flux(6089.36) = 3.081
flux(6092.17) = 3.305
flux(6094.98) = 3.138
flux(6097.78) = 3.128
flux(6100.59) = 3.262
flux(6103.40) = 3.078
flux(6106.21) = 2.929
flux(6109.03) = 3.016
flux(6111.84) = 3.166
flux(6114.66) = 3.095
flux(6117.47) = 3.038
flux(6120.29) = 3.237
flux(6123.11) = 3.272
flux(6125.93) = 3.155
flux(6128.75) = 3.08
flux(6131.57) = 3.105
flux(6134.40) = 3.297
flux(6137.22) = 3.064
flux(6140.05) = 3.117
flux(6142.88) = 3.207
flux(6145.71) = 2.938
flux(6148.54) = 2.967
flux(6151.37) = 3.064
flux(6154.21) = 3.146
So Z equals 0.171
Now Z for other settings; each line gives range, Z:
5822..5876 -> 0.471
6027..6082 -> 0.140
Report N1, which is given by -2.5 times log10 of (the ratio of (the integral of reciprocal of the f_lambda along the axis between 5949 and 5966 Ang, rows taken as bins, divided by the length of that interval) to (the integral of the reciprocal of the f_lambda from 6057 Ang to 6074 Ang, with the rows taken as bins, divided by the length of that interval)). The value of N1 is 0.085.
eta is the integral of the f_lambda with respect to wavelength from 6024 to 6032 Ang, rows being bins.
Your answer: 26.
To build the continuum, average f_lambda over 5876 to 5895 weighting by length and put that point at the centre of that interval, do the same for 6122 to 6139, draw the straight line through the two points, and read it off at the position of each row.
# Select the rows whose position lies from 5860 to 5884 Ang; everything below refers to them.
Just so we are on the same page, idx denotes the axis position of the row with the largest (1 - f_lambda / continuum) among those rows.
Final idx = 5863.70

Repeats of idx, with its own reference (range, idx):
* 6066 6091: 6066.97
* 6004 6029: 6025.21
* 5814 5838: 5815.30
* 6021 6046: 6025.21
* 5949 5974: 5961.73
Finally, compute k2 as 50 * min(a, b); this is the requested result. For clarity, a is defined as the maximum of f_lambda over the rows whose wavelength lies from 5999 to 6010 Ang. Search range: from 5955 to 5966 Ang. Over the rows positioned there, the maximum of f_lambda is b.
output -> 166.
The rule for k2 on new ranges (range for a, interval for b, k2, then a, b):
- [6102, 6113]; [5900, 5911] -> 158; 3.166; 3.402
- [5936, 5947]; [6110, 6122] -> 162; 3.337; 3.237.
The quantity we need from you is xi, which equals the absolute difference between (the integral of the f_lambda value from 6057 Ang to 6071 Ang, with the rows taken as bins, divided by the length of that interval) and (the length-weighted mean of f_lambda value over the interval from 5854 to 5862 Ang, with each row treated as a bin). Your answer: 0.21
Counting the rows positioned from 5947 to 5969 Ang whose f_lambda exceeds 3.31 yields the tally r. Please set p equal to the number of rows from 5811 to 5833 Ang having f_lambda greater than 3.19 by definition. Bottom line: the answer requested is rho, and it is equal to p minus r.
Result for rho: -1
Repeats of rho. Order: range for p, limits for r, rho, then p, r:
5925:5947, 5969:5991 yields 3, 5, 2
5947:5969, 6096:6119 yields 8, 8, 0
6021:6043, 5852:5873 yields 1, 5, 4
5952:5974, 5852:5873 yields 4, 8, 4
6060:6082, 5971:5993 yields 4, 5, 1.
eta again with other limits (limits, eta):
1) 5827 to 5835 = 29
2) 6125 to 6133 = 25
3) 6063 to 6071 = 24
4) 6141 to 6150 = 27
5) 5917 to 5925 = 25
